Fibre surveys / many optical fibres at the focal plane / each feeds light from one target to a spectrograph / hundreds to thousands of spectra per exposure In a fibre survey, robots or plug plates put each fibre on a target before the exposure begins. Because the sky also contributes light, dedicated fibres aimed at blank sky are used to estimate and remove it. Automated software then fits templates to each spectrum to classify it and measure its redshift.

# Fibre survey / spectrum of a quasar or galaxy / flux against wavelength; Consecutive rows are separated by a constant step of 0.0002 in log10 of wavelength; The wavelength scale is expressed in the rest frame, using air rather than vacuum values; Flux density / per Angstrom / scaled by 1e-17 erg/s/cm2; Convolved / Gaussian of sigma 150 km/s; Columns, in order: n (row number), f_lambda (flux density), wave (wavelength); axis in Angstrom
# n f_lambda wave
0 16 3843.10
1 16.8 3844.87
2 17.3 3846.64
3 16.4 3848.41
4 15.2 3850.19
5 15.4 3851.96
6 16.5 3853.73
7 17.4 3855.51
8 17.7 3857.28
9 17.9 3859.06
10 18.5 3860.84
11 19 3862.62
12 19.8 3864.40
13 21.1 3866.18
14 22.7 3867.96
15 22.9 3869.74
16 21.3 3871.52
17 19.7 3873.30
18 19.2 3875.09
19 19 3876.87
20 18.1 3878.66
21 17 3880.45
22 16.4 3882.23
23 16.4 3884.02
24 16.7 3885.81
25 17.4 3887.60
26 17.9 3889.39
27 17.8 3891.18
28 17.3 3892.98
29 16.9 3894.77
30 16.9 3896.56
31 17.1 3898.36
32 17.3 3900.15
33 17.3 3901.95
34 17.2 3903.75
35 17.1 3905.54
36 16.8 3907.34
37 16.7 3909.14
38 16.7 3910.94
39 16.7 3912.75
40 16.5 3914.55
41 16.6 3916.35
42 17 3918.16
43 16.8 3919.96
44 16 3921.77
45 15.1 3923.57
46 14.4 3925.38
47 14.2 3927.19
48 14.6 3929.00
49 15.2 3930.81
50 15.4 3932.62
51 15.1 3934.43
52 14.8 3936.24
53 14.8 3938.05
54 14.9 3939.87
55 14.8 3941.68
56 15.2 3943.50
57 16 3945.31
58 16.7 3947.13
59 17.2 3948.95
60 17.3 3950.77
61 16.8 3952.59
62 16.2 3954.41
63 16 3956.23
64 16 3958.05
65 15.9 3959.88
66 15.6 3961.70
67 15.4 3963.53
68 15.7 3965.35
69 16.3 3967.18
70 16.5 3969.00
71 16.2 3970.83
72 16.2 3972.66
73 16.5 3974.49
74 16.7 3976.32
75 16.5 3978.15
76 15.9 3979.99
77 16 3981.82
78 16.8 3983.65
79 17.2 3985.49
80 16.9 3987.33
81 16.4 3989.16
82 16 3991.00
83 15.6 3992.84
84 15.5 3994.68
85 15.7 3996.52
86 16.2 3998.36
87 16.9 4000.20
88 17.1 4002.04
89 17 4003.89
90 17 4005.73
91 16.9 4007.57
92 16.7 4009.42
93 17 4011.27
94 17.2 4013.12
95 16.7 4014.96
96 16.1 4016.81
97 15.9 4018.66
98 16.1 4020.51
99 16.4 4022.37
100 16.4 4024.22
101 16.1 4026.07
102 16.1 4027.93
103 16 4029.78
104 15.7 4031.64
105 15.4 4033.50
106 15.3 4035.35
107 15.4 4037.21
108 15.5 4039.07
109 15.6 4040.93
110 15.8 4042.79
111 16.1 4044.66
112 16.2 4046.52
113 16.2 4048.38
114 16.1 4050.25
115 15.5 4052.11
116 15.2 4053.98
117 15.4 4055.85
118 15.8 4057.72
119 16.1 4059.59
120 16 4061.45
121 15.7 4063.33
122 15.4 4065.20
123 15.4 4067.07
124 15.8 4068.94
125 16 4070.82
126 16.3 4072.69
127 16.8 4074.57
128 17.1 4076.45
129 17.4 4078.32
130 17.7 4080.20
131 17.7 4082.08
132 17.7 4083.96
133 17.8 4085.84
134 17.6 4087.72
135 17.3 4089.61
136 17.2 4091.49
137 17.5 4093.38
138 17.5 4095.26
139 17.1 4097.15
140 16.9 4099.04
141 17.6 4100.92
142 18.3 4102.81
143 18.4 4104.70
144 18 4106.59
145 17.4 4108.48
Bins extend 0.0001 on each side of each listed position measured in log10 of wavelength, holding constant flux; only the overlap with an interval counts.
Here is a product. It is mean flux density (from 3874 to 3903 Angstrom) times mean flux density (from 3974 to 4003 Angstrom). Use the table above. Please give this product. 285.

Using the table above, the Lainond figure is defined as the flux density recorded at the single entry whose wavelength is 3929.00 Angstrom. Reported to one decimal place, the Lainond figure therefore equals 14.6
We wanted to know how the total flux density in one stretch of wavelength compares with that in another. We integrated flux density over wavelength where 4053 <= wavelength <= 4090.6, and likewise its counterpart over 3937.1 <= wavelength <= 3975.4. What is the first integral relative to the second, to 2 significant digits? 1.0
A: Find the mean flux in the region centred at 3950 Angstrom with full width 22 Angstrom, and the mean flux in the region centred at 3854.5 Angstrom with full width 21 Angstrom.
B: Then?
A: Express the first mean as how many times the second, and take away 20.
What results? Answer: -19.07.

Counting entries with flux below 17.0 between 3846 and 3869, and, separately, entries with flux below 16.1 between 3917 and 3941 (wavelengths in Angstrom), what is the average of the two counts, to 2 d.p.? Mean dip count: 7.50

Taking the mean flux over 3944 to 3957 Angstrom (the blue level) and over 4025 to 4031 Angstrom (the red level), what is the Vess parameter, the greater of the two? 16.6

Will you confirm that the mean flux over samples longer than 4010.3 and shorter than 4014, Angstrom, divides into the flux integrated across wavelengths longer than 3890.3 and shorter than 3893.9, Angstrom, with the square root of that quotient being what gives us 1.92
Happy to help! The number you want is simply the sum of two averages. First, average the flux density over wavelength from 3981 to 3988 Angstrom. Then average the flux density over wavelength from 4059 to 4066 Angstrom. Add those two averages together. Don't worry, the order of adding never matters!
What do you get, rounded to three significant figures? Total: 32.5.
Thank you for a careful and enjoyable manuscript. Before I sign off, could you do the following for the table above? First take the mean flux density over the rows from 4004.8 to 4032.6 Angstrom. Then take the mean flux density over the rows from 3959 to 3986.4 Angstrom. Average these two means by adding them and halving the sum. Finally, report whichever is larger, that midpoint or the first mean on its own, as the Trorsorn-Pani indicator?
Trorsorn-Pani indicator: 16.4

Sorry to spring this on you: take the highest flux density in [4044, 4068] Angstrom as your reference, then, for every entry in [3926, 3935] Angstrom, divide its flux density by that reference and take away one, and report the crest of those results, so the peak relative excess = -0.05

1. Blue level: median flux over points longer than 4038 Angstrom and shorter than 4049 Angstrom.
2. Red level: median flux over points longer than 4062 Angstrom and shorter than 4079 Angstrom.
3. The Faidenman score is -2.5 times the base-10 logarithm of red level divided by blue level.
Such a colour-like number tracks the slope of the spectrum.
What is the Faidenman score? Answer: -0.003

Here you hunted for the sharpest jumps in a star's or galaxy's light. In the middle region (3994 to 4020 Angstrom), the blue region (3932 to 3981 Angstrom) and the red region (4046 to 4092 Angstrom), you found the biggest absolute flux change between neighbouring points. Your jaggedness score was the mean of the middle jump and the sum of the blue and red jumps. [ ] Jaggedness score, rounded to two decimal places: 1.05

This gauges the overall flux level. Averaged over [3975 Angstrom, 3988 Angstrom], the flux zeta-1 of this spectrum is 16.6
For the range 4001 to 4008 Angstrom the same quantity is 17.0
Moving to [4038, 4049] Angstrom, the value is 15.9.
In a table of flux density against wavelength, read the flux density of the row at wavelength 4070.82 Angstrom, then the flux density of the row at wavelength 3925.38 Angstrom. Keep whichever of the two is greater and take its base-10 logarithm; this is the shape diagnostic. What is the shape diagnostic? 1.20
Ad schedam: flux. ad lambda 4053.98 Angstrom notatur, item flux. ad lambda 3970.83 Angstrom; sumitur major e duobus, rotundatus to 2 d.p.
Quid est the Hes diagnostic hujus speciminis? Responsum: 16.20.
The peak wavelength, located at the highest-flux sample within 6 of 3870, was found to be 3869.74 Angstrom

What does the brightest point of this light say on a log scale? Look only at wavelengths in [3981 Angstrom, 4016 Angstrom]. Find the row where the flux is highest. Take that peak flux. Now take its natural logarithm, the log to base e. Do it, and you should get 2.84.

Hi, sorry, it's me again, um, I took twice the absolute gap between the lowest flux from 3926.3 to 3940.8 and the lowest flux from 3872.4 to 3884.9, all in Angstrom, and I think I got 4.4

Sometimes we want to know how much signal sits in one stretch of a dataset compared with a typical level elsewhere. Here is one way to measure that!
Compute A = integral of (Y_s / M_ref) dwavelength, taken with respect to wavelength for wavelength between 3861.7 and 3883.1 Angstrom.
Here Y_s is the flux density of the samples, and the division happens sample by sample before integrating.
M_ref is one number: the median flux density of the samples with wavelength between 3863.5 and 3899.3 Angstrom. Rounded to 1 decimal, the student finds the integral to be 23.6 Angstrom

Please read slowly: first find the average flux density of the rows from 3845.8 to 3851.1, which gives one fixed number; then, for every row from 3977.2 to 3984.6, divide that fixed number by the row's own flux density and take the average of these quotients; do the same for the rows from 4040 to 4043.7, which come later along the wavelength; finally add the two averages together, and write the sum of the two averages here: 2.04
